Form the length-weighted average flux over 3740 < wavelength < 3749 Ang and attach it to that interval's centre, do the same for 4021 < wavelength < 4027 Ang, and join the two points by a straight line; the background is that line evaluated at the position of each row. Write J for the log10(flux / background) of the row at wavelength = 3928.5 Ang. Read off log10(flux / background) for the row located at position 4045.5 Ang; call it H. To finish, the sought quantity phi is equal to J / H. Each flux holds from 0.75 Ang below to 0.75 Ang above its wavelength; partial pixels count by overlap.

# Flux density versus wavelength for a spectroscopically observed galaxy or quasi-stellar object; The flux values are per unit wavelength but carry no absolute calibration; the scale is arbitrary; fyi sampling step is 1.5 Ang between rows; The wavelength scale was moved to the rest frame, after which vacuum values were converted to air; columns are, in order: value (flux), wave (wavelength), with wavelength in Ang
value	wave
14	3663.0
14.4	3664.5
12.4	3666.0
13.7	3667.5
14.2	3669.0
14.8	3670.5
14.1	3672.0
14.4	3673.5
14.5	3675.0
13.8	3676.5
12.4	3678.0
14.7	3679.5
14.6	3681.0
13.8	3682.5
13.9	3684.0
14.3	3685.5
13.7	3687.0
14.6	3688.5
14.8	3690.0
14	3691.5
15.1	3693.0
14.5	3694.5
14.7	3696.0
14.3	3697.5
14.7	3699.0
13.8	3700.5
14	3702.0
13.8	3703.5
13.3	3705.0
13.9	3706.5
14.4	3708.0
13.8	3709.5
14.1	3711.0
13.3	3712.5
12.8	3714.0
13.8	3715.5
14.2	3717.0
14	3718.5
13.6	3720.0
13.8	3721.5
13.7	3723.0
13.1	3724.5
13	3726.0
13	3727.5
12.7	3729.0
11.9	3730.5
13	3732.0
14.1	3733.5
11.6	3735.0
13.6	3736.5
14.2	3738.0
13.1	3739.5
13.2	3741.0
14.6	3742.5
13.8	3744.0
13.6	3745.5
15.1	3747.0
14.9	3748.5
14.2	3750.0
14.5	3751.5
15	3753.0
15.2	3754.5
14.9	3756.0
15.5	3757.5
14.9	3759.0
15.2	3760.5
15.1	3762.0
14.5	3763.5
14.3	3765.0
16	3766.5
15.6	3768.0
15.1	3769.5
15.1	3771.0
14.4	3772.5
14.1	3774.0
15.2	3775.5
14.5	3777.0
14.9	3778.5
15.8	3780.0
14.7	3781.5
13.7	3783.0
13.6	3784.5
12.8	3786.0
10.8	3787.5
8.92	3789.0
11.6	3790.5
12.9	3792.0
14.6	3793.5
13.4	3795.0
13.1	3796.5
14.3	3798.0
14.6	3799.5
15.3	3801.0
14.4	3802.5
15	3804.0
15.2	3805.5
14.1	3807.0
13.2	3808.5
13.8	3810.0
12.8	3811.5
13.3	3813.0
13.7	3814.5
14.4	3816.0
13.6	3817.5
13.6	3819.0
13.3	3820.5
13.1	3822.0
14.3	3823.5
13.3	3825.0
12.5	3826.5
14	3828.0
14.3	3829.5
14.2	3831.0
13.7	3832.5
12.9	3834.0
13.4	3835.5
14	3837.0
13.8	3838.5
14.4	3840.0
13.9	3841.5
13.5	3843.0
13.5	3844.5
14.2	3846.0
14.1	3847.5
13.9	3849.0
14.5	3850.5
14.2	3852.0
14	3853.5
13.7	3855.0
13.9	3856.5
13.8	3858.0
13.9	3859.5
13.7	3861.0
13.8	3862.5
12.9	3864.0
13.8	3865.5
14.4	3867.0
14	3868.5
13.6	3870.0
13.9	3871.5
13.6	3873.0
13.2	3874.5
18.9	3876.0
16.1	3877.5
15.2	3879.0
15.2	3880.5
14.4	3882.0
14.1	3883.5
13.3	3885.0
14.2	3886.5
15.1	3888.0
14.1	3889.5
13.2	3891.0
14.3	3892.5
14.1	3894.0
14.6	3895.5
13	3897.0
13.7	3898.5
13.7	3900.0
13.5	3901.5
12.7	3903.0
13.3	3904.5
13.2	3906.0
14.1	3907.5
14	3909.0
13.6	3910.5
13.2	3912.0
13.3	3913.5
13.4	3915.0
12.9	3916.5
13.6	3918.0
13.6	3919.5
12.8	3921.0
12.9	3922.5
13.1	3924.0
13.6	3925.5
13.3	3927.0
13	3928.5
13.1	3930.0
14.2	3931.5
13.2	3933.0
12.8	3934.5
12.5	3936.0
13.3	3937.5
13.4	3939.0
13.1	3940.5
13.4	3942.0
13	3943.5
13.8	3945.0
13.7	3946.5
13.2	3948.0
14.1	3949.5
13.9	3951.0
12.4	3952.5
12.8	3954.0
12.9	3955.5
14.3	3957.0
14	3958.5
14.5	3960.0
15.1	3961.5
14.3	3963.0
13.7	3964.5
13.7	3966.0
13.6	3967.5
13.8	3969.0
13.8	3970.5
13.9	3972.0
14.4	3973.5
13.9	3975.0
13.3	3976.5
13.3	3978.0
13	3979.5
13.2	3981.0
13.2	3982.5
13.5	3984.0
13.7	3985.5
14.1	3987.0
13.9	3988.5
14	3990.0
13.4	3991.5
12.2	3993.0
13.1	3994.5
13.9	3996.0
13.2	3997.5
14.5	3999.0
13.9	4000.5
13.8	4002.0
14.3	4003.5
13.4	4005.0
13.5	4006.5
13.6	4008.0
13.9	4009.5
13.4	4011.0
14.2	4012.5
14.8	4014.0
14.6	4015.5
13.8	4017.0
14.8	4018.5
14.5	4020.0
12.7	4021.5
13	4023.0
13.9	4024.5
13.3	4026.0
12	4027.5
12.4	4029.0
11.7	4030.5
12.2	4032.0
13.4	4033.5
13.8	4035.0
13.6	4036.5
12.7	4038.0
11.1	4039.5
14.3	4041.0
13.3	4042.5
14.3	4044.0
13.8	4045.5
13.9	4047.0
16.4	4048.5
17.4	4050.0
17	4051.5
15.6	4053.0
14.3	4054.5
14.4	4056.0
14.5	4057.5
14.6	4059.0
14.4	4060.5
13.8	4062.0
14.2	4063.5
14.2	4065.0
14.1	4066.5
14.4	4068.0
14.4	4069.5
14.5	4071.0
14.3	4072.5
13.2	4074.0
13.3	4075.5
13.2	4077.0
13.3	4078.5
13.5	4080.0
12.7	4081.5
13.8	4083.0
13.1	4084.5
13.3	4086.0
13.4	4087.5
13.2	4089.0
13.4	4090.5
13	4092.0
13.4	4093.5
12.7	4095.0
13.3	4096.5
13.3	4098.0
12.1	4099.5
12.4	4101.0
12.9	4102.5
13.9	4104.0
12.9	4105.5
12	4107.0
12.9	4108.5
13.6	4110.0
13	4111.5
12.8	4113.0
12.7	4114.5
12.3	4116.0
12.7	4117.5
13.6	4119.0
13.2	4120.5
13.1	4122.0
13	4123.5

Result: -0.8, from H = 0.022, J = -0.017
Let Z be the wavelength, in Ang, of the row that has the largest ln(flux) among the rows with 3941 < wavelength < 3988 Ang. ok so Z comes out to 3961.5 Ang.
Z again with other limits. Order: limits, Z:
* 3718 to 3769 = 3766.5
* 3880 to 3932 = 3880.5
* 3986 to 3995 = 3987.0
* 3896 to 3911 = 3907.5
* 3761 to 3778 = 3766.5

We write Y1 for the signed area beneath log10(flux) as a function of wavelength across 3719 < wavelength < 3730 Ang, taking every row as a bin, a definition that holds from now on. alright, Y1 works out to 12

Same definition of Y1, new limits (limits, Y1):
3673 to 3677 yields 5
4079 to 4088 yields 10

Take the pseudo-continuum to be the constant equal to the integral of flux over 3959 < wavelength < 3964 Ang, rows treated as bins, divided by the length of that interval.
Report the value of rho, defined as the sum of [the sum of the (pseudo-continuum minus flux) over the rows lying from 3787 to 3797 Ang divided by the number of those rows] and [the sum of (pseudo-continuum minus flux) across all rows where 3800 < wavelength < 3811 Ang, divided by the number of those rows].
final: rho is 2.5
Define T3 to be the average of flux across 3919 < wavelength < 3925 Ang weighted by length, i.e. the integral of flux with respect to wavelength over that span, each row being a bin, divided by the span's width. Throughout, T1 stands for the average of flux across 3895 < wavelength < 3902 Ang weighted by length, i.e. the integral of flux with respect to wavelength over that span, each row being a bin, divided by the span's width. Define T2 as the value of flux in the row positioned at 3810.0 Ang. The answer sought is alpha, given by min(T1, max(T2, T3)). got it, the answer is 13.7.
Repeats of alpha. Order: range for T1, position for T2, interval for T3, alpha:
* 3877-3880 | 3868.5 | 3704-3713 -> 14.0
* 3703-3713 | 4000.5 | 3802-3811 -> 13.8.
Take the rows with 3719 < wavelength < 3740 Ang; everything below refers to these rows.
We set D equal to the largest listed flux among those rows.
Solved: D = 14.2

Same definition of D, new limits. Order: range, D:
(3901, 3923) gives 14.1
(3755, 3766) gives 15.5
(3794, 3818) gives 15.3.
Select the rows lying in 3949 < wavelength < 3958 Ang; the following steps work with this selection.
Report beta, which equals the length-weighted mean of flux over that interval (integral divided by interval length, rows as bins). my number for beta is 13.4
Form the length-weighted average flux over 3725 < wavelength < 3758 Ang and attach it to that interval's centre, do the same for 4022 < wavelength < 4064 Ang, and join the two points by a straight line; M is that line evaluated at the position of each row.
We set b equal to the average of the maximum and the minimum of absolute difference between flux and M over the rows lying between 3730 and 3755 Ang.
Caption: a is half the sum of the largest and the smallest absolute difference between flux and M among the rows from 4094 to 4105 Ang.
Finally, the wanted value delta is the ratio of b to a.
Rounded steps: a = 0.91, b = 1.1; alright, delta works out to 1.2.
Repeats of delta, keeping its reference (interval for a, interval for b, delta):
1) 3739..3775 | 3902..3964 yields 0.7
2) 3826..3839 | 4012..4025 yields 0.9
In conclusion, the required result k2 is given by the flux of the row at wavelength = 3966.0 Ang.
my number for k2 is 13.7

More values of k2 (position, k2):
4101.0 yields 12.4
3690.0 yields 14.8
